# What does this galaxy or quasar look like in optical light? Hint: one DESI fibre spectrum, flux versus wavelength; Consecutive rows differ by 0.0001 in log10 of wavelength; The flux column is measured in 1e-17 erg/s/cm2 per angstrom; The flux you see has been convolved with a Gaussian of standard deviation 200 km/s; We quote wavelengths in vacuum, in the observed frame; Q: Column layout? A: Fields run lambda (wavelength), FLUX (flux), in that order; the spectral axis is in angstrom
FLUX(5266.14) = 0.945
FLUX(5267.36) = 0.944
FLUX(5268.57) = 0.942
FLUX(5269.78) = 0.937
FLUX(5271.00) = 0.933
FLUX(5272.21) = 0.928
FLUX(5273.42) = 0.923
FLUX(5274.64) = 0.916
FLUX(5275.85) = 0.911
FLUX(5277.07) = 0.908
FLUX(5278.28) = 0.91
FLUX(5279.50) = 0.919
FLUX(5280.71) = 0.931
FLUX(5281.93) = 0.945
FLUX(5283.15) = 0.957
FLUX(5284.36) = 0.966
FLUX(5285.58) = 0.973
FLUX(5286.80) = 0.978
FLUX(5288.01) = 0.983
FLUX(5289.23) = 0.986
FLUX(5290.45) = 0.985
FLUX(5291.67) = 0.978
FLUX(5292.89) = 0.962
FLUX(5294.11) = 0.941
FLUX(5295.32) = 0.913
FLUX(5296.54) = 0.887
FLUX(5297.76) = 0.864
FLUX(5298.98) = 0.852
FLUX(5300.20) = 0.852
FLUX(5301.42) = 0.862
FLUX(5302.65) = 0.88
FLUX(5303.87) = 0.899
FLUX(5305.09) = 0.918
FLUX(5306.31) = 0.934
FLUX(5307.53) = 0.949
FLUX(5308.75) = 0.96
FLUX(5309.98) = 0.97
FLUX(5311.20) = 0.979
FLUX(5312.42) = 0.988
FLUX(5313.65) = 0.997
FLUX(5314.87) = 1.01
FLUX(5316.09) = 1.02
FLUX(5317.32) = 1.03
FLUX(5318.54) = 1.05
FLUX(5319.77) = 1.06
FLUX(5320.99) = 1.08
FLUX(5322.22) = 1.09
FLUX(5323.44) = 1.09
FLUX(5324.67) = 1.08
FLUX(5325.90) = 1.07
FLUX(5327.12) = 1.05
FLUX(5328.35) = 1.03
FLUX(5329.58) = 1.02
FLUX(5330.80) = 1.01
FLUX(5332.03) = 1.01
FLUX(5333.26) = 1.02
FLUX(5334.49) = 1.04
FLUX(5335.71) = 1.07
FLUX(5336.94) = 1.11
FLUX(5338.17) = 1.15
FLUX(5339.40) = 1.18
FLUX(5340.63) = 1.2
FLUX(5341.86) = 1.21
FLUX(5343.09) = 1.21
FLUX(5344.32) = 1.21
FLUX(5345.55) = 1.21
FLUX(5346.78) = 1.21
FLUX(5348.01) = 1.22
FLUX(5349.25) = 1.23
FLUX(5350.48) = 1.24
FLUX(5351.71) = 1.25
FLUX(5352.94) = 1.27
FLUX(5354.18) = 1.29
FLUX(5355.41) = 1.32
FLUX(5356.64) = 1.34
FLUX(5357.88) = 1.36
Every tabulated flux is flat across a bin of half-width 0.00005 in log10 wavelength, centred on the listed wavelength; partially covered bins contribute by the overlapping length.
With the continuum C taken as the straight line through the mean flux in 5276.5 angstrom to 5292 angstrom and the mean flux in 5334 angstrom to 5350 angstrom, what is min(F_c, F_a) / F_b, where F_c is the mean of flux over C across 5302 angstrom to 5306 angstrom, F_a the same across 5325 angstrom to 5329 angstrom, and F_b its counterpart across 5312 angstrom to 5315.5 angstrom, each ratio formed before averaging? 0.933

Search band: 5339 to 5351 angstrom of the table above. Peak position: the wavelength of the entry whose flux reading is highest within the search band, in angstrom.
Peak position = 5350.48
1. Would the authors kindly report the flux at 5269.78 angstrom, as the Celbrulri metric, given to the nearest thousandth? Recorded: 0.937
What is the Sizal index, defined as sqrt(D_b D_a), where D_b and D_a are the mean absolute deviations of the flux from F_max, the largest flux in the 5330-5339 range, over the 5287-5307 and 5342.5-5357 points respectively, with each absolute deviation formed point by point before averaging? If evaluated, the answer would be 0.15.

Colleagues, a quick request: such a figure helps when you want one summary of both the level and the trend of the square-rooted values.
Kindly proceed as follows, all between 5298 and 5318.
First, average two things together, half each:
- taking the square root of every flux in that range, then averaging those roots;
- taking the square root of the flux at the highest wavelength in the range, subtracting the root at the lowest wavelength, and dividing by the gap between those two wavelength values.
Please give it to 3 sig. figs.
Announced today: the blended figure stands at 0.488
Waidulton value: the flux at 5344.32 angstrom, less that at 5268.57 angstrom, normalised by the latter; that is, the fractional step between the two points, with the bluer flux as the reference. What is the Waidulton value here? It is 0.28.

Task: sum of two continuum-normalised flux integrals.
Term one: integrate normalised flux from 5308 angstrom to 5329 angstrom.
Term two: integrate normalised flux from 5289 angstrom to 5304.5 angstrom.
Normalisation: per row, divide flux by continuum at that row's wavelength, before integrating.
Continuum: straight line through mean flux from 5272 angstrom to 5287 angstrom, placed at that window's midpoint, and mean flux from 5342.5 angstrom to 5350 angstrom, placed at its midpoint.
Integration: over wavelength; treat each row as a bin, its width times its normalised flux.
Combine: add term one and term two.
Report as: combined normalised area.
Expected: 34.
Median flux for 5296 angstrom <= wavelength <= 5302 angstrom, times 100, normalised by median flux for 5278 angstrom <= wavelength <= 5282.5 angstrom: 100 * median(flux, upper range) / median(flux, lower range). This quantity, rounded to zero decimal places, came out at 93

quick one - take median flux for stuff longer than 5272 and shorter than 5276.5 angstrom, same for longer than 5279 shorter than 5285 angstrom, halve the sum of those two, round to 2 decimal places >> 0.93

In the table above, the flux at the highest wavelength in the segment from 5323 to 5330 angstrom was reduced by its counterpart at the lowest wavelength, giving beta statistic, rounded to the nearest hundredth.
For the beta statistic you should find -0.07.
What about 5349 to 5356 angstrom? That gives 0.09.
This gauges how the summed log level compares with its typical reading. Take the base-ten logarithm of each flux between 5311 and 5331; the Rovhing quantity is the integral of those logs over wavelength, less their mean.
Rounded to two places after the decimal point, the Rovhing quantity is 0.32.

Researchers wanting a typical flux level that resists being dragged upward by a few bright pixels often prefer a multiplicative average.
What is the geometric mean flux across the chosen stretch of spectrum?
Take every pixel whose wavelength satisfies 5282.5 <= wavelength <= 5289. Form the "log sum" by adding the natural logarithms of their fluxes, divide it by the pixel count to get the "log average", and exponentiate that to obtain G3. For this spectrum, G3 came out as 0.97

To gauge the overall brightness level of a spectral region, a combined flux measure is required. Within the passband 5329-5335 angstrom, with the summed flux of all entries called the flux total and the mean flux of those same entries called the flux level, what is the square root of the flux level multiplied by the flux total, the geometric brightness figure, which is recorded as 2.28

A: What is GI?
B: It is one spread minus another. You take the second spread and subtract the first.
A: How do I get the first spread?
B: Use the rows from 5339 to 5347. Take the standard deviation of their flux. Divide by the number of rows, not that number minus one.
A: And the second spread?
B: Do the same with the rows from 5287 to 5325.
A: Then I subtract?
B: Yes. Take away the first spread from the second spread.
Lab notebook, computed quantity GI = 0.061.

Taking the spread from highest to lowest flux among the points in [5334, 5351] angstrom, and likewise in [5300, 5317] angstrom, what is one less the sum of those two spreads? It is 0.63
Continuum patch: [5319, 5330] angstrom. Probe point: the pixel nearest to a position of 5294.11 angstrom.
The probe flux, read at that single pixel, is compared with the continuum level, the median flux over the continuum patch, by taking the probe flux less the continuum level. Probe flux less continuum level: -0.13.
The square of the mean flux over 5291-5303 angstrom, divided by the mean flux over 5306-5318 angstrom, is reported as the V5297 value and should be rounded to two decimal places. 0.82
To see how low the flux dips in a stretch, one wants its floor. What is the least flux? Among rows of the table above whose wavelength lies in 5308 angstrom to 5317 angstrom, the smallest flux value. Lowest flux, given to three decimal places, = 0.960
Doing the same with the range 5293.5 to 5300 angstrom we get 0.852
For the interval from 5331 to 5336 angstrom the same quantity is 1.010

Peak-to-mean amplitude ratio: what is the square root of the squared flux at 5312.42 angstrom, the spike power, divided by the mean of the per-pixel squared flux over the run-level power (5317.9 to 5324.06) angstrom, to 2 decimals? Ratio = 0.92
